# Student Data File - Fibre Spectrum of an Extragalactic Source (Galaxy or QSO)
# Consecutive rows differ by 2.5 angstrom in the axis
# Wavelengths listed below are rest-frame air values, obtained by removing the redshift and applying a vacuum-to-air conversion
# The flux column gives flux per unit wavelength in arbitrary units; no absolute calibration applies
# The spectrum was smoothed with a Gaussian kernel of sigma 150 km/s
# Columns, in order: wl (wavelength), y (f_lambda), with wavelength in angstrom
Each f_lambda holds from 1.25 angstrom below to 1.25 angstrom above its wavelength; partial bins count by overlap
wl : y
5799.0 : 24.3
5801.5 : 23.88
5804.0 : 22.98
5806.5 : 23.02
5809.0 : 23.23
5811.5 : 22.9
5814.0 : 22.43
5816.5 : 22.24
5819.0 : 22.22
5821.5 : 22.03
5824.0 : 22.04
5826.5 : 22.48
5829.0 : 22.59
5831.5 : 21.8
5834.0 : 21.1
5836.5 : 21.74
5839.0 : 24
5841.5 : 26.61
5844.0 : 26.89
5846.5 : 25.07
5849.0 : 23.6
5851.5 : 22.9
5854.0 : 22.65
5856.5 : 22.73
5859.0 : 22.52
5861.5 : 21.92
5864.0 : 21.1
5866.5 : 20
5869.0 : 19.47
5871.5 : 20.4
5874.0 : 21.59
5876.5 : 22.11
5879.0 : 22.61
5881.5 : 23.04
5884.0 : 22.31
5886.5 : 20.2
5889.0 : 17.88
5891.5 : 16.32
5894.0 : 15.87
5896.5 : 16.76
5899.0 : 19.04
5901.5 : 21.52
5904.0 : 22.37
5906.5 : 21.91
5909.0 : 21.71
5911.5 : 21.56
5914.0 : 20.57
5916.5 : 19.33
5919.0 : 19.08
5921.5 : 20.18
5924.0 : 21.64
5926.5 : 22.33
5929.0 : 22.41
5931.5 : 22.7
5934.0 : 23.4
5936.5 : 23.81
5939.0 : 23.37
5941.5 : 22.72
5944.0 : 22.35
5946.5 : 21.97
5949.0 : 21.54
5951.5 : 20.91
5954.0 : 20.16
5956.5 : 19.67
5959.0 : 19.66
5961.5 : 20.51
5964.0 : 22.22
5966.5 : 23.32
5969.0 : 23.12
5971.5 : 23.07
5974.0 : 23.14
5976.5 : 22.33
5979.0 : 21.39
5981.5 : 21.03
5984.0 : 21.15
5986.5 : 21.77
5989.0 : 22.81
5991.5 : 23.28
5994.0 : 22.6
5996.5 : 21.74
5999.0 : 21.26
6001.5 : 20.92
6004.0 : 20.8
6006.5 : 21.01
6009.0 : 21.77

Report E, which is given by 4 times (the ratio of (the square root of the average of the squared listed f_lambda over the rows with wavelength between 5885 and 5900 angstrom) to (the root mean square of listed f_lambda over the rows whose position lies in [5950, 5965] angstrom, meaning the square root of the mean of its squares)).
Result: 3.46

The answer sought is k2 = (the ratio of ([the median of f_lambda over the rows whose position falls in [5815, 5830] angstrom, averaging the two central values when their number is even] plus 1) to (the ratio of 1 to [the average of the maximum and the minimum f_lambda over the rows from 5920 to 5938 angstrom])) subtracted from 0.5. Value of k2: -510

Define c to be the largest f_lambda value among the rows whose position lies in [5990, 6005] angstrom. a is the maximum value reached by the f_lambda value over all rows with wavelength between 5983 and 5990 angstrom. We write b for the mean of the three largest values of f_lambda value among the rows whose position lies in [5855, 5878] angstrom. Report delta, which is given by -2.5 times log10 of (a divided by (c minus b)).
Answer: -3.6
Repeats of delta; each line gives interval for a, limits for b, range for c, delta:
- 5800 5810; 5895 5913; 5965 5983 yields -3.1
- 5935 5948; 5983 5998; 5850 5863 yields -9.6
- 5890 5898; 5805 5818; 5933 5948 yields -3.4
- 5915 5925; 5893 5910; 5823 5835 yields -3.9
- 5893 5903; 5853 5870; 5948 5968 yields -3.7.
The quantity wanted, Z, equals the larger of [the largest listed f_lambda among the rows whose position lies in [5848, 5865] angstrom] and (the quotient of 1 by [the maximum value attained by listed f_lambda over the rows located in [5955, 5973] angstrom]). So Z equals 23.6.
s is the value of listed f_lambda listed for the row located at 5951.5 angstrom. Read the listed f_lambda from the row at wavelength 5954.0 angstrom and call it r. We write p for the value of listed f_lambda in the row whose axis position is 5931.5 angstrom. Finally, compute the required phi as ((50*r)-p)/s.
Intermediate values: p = 22.7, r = 20.16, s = 20.91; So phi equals 47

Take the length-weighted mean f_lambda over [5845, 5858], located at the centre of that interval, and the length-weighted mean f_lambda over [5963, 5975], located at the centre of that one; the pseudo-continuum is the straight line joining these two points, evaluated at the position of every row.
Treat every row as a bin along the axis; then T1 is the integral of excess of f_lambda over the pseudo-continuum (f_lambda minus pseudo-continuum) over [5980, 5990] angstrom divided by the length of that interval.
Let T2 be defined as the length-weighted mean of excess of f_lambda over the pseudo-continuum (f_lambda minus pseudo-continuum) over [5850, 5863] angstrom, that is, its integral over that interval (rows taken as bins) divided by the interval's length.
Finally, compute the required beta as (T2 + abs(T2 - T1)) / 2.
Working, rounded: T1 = -1.27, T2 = -0.9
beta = -0.2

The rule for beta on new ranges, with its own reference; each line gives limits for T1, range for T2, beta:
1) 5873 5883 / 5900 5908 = -0.5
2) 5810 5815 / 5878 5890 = -0.4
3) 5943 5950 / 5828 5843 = 0.1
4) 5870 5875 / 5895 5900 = -1.2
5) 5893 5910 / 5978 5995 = 0.8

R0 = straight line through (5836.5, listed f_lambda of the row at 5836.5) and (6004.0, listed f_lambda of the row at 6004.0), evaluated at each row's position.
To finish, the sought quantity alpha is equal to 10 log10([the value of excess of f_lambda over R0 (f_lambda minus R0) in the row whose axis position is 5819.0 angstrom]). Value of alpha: -4.2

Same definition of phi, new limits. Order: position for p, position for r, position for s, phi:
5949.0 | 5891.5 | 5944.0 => 36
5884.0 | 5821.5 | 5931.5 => 48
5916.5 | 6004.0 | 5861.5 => 47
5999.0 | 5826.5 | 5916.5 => 57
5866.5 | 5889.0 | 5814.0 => 39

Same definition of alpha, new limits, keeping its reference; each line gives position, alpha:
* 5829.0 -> -0.9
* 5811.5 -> 0.1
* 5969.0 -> 3.3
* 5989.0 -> 2.8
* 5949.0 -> -3.7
